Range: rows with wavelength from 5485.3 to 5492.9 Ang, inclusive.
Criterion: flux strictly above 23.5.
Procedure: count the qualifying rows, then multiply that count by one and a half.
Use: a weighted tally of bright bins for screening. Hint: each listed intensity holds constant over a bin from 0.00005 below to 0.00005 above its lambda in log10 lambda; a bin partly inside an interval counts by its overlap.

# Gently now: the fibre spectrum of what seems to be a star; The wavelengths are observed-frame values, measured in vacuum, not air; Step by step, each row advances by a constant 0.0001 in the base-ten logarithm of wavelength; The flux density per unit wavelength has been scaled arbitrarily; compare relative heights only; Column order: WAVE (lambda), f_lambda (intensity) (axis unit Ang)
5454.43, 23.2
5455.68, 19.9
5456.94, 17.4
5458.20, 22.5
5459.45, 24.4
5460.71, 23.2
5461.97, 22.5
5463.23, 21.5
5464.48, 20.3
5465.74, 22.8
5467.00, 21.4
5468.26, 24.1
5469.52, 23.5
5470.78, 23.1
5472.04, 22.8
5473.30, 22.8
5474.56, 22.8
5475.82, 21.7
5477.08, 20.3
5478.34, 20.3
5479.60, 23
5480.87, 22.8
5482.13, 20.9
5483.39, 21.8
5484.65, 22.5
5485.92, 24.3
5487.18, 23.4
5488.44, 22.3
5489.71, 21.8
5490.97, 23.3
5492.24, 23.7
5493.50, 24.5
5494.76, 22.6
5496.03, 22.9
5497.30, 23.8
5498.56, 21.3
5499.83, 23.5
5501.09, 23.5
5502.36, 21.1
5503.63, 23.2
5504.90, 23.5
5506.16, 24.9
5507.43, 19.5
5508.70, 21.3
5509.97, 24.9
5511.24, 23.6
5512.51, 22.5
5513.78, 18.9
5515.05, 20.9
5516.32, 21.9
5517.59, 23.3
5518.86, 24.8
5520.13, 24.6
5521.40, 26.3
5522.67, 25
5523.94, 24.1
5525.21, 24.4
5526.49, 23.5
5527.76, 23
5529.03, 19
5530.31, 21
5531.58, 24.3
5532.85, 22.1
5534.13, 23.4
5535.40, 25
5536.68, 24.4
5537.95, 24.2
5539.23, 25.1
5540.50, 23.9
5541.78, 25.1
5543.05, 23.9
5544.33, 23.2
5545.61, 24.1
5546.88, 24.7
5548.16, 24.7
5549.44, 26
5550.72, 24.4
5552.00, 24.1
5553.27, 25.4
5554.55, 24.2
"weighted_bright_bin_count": 3.0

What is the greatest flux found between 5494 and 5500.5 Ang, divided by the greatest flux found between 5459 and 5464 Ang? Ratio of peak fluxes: 0.98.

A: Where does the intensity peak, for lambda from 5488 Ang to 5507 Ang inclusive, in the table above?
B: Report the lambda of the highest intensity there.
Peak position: 5506.16 Ang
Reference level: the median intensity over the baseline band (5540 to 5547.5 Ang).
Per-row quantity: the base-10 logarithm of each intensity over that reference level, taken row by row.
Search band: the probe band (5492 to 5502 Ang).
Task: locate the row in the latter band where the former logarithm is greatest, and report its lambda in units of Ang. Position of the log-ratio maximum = 5493.50 Ang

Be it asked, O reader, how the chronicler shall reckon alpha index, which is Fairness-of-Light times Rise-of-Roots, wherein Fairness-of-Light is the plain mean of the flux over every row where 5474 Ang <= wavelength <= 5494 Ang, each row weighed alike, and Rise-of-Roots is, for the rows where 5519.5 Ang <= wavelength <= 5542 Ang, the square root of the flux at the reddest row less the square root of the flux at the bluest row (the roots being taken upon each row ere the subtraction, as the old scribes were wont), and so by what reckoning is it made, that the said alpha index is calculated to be 1.1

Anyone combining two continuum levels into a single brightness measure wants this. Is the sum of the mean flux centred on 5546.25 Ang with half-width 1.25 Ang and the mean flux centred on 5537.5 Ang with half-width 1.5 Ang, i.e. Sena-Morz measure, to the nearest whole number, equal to 49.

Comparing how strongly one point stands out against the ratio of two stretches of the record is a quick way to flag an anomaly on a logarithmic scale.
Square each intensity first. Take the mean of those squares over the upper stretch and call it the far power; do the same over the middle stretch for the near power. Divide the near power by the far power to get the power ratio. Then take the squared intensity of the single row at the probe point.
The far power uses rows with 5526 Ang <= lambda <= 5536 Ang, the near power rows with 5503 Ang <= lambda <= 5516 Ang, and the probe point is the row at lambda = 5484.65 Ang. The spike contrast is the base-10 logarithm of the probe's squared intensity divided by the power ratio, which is 2.72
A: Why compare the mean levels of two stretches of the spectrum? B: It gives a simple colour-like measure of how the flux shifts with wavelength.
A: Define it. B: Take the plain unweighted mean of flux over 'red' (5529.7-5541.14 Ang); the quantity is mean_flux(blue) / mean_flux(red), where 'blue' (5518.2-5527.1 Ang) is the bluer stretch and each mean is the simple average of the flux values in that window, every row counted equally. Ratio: 1.04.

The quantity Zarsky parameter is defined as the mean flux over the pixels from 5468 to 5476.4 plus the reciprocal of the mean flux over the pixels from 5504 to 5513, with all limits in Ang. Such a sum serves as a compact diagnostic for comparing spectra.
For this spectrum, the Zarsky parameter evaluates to 23.0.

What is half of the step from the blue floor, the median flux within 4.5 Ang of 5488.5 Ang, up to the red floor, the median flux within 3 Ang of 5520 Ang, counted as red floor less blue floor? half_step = 0.75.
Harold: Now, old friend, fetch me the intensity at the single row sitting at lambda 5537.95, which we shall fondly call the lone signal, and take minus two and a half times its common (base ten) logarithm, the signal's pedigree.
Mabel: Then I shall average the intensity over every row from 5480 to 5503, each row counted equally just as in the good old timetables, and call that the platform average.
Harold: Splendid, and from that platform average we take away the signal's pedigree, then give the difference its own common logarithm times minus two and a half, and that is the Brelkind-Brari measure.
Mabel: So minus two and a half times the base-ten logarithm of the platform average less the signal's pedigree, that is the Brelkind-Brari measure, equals -3.55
